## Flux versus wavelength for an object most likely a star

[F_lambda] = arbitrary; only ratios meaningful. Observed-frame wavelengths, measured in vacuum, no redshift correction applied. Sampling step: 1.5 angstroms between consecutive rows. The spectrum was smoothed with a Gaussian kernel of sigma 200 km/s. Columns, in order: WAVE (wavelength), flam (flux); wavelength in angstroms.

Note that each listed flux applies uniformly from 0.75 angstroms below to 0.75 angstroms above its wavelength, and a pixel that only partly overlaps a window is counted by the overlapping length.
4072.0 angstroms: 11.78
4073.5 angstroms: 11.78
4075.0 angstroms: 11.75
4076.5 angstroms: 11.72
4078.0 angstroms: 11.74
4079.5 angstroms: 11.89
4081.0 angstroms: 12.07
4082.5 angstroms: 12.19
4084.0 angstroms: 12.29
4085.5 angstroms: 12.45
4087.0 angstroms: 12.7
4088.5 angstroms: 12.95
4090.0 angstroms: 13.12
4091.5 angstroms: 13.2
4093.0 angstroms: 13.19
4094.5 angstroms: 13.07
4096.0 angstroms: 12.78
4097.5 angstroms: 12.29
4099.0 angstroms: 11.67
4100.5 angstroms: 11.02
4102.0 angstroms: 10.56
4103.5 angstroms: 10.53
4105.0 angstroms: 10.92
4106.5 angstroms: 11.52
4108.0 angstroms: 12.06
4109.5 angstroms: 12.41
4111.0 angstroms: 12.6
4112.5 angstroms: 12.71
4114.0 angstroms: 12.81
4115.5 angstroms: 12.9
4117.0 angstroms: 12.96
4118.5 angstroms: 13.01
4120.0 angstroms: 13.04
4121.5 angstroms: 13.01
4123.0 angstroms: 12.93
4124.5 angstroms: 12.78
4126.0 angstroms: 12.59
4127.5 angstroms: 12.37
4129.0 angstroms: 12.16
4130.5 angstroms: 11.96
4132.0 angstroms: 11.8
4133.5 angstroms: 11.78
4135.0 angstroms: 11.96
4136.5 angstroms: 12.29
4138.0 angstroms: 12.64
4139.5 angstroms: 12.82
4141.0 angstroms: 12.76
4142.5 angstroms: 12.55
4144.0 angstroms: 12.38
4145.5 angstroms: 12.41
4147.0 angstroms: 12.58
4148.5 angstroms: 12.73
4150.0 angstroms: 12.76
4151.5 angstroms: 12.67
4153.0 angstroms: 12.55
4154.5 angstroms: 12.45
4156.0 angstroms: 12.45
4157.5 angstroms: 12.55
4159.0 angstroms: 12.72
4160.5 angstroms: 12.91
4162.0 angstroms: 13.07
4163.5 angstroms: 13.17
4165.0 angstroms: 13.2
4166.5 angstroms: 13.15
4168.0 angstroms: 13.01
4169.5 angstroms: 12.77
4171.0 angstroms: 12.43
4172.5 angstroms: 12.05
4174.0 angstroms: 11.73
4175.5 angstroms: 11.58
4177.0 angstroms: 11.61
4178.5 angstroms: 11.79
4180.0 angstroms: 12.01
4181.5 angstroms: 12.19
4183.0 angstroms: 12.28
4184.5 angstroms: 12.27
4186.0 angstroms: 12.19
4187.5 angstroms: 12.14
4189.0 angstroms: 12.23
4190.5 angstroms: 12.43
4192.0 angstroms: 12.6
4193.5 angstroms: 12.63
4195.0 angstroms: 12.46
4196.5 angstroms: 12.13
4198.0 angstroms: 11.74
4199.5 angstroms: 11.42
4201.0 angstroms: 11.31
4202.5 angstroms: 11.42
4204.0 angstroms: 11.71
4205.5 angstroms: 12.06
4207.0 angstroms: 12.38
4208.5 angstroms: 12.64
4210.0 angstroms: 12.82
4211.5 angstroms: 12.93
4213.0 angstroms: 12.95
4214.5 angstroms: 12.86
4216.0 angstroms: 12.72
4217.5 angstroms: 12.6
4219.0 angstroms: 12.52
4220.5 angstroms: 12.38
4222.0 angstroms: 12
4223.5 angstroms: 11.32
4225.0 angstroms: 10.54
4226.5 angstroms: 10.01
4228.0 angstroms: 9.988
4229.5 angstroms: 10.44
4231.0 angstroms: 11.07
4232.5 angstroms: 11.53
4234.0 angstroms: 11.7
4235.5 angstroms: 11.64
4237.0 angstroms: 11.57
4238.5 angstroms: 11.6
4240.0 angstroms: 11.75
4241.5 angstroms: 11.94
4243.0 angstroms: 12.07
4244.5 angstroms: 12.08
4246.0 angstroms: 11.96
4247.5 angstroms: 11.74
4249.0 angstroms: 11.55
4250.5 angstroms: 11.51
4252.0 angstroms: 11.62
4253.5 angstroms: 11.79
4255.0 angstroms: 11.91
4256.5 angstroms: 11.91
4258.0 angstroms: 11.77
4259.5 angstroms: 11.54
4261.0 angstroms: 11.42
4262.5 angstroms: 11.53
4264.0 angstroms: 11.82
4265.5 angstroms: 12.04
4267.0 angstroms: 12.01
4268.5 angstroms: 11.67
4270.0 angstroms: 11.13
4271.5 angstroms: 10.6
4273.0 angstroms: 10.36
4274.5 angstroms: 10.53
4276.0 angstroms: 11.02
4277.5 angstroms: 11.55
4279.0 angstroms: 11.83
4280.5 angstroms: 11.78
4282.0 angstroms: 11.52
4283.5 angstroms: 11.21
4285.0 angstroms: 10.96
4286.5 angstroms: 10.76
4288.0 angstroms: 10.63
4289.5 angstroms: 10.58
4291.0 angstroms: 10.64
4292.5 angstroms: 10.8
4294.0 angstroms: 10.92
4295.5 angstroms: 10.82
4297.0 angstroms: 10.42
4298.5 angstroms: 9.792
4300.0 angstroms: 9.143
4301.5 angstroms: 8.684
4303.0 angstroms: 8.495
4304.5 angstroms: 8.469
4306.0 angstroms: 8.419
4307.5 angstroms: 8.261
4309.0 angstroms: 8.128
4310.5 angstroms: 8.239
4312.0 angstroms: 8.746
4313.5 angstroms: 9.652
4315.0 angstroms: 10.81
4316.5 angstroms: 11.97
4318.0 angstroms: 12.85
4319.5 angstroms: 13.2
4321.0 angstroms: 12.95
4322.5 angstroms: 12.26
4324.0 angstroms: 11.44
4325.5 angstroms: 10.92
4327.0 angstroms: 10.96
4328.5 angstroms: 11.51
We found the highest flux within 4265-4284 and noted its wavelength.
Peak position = 4265.5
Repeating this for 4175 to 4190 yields 4183.0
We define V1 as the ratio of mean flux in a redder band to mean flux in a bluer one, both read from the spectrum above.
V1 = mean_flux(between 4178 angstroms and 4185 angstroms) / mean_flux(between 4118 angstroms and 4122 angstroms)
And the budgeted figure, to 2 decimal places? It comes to 0.93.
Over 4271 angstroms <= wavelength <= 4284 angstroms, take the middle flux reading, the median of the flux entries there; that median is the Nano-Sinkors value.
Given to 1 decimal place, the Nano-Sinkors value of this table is 11.2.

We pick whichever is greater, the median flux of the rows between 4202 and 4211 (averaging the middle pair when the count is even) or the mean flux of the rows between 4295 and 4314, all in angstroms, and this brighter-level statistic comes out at 12.2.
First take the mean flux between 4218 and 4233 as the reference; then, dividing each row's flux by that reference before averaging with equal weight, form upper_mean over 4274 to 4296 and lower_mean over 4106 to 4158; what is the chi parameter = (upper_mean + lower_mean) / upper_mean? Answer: 2.13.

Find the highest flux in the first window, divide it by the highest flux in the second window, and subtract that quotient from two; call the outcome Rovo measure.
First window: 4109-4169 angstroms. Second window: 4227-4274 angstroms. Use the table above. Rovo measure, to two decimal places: 0.91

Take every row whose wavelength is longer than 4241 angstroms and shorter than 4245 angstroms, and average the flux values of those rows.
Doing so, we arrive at 12.0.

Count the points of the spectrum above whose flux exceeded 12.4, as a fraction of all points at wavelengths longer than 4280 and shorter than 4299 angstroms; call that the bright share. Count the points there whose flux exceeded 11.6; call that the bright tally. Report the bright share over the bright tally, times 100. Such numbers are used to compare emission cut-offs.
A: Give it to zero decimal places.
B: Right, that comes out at 0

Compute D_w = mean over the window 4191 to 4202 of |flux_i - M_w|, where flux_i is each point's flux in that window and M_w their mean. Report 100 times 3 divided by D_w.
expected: 635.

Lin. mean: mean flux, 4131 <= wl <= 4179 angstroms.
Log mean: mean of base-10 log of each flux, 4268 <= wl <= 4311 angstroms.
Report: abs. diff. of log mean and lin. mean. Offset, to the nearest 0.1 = 11.5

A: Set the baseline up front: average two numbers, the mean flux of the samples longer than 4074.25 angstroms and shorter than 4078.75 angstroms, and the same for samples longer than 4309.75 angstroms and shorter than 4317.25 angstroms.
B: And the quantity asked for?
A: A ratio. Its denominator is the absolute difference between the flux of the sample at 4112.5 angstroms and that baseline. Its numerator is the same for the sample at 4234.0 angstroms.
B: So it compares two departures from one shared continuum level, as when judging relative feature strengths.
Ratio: 0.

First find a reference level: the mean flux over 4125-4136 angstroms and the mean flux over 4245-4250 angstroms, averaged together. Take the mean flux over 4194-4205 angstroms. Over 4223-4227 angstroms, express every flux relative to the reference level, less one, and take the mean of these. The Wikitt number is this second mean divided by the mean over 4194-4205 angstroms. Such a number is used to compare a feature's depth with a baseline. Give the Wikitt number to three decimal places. -0.009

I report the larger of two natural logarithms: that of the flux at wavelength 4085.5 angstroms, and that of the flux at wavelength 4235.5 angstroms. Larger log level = 2.52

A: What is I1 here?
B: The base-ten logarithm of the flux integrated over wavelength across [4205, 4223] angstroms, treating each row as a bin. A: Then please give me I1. 2.35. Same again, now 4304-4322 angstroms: 2.26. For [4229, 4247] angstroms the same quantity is 2.32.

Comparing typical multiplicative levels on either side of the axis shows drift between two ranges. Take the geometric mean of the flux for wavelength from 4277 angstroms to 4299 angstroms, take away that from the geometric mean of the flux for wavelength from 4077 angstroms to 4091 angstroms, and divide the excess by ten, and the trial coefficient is 0.14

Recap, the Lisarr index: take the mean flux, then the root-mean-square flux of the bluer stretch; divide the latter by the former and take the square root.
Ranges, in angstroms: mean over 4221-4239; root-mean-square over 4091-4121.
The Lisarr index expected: 1.05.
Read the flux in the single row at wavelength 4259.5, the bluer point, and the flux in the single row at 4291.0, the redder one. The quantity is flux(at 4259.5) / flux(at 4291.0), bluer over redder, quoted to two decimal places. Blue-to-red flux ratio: 1.08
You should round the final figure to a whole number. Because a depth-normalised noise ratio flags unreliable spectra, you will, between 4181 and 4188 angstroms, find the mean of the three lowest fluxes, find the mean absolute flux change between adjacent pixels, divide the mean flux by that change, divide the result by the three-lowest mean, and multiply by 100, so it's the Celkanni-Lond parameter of 1745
